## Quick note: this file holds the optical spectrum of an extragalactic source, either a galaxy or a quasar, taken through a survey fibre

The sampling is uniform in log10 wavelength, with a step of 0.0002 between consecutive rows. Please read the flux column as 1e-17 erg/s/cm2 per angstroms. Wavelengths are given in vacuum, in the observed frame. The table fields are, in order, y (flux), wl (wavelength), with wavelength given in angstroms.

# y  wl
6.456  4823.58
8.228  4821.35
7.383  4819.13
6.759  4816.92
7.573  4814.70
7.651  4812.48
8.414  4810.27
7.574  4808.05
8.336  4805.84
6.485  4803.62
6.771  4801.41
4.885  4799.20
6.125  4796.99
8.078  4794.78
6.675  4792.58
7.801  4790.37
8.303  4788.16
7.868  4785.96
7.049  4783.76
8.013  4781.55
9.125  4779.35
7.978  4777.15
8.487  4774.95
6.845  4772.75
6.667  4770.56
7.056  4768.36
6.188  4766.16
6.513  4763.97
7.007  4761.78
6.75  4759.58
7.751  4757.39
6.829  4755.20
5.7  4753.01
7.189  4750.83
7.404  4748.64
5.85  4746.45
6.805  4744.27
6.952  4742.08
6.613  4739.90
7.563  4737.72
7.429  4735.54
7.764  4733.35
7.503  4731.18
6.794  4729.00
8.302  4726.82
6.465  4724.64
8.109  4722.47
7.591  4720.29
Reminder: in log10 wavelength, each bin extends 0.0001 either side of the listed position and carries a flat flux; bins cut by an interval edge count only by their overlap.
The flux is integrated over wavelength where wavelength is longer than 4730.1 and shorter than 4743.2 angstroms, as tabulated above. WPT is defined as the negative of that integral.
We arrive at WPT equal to -96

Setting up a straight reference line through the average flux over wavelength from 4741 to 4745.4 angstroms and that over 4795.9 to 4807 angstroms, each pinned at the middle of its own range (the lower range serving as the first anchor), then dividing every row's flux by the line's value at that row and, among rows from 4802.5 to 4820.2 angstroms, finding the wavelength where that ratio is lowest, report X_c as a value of 4803.62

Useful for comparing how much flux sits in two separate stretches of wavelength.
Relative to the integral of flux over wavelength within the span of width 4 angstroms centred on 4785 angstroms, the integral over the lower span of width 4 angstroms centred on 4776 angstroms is 1.10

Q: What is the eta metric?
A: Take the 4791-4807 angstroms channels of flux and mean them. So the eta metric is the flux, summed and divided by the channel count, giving 6.8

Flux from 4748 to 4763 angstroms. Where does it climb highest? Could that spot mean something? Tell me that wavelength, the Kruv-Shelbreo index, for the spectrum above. 4757.39 angstroms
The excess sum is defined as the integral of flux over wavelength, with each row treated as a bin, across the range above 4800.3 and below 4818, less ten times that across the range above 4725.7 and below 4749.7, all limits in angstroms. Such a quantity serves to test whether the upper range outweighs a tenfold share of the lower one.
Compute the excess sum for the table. -1591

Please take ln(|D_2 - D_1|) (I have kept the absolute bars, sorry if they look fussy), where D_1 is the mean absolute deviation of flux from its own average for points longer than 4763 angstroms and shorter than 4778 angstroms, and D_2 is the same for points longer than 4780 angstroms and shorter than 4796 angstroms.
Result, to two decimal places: -1.74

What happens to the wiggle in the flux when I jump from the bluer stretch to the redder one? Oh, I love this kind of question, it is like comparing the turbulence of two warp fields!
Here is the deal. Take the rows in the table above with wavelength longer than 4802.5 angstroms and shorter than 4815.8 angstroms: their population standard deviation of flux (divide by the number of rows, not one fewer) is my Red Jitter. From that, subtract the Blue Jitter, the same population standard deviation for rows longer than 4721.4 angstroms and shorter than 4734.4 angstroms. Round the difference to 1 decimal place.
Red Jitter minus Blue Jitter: 0.0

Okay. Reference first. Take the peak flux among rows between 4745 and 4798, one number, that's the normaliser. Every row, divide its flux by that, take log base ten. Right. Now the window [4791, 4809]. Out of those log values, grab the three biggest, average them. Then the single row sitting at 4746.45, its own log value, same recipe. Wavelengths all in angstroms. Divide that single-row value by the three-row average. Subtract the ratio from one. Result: -2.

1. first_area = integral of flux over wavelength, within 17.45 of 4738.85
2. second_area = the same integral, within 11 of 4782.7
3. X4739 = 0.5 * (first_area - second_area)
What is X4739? 38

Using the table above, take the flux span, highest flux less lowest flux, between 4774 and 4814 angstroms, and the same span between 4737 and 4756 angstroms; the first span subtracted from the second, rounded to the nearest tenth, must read -2.4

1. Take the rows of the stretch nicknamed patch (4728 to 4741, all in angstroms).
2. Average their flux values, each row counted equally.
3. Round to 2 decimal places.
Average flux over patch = 7.28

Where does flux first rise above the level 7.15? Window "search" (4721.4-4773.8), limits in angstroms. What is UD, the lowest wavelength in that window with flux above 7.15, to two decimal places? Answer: 4722.47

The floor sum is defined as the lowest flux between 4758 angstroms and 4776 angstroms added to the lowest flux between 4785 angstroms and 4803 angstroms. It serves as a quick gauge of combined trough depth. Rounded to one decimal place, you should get 11.1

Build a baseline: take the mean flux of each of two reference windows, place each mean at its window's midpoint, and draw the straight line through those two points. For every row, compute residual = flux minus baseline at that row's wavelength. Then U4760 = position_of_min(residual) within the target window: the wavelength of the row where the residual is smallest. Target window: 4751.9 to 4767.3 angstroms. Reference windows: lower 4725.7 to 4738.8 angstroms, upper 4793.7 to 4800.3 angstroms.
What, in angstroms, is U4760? 4753.01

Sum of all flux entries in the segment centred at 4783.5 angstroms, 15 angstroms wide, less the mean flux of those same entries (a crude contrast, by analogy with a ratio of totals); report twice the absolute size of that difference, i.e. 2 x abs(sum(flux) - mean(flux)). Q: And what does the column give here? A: 96.2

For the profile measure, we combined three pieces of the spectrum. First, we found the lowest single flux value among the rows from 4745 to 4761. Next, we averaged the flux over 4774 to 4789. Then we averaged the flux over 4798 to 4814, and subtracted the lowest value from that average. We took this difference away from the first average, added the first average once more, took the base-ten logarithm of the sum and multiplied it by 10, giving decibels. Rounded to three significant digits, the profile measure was 11.7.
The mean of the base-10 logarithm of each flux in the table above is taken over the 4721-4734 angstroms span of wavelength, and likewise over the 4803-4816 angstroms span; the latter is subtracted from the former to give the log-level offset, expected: -0.01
